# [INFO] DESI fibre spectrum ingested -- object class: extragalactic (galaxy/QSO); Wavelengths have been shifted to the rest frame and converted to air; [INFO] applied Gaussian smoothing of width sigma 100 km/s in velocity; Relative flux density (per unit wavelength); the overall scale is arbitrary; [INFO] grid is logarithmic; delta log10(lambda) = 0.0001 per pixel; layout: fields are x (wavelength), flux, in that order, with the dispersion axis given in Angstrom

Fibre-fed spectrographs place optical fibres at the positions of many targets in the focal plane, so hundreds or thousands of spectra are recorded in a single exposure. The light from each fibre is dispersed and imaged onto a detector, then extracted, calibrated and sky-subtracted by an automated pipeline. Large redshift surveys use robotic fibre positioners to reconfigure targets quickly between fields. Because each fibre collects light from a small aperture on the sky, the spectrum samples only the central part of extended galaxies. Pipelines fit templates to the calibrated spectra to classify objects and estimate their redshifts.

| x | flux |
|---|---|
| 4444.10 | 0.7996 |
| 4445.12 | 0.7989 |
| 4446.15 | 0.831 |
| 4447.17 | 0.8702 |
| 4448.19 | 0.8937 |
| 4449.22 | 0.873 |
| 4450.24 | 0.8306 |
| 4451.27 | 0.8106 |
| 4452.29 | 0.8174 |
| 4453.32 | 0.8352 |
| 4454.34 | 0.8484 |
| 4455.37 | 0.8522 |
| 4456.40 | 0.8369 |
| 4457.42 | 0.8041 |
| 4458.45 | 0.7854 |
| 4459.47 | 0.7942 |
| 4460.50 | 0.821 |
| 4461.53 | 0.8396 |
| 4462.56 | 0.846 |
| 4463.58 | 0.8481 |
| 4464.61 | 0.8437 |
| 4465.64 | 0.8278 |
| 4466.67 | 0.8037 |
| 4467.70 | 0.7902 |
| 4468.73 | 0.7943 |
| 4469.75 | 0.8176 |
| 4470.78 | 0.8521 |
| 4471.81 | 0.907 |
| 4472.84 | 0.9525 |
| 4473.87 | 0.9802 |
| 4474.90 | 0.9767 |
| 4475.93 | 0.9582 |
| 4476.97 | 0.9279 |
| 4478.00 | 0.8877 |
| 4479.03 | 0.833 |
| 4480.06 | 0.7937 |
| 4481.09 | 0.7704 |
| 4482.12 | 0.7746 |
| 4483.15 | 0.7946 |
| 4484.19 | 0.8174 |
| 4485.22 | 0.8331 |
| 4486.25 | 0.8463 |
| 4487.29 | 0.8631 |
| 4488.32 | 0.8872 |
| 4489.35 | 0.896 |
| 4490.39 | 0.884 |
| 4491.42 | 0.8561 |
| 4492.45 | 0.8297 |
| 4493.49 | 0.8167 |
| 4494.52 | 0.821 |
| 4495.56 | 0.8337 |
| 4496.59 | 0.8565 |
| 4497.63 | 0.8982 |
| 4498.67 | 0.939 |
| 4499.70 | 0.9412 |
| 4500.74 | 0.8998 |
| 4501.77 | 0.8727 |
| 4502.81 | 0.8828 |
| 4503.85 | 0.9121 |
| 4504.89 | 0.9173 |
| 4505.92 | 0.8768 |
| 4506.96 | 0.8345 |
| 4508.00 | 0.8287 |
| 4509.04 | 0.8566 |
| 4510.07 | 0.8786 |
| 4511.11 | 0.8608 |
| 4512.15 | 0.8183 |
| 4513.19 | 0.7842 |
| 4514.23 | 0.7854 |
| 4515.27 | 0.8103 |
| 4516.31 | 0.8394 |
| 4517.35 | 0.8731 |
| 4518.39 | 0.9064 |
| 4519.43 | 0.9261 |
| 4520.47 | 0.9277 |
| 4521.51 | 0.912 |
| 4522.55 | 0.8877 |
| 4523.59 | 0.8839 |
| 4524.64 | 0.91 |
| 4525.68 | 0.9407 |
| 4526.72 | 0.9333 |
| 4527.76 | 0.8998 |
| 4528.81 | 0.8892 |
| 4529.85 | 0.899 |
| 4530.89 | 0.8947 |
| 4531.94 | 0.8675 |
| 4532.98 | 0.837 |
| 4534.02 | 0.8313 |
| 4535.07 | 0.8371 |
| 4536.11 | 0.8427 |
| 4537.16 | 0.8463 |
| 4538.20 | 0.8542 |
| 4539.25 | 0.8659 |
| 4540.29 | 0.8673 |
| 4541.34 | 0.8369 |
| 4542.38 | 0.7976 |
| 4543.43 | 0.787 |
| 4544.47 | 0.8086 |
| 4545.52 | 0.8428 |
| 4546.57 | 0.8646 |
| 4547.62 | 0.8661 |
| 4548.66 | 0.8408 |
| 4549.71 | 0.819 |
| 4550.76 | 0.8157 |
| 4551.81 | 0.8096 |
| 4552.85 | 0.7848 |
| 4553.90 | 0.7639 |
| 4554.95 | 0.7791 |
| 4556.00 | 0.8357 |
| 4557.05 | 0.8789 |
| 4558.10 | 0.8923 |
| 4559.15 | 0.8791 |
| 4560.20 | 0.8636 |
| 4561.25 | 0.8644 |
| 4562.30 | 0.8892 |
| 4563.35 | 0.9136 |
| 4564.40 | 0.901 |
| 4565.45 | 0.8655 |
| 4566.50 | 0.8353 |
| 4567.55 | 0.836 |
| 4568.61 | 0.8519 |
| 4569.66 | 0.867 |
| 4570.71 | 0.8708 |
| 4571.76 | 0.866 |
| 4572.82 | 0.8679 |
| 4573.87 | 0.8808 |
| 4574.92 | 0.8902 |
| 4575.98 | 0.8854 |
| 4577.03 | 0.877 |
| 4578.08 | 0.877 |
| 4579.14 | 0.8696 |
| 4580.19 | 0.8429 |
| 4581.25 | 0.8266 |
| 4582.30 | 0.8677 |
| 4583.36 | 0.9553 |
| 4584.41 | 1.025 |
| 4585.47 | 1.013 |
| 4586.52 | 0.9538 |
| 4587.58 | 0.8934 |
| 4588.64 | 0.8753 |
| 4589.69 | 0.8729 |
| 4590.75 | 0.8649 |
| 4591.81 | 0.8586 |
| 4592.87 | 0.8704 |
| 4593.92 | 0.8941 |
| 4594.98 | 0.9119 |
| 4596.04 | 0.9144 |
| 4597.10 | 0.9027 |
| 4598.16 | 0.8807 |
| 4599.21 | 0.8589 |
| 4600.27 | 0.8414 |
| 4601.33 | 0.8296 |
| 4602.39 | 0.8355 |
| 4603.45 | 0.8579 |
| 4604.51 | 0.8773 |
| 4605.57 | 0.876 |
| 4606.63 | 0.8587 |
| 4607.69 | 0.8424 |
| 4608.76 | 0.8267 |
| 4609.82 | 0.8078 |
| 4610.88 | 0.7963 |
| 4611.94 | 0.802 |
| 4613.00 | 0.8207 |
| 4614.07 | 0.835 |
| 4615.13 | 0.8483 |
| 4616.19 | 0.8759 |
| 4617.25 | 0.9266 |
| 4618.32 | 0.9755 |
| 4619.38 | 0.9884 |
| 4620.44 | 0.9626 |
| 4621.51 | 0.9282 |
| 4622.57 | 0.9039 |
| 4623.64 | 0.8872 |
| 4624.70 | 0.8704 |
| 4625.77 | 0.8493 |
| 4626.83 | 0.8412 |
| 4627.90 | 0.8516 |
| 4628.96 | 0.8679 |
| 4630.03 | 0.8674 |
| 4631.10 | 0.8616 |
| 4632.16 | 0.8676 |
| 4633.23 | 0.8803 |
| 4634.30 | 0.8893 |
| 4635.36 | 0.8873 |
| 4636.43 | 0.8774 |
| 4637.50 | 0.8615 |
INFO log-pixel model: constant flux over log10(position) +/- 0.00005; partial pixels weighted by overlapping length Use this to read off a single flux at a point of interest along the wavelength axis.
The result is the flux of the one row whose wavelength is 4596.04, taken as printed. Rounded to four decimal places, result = 0.9144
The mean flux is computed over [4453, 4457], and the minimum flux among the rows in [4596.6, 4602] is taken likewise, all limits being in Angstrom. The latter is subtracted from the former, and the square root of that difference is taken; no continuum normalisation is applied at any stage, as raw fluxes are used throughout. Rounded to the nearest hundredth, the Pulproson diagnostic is 0.12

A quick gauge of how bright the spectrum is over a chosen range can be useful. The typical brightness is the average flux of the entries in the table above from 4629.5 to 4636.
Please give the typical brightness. 0.876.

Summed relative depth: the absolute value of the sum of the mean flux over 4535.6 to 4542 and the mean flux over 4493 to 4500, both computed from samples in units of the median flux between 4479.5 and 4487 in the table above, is 2.17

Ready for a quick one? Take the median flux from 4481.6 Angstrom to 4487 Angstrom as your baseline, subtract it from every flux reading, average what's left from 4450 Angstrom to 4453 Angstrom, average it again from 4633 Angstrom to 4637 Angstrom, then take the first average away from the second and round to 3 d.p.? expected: 0.064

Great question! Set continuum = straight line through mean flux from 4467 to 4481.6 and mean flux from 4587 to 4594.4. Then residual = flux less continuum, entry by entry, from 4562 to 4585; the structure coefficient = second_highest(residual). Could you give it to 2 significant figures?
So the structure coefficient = 0.080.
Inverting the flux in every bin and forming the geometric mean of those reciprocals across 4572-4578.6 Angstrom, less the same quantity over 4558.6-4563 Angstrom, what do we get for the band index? -0.007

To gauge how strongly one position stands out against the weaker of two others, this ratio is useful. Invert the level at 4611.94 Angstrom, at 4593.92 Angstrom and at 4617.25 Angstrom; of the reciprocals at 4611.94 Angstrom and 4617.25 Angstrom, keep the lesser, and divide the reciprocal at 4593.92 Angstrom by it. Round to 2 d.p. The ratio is 1.04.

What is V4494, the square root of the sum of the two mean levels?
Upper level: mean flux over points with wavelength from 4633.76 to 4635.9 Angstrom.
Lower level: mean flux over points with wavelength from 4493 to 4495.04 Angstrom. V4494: 1.307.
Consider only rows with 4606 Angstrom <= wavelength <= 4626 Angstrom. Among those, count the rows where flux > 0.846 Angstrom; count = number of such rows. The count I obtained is 12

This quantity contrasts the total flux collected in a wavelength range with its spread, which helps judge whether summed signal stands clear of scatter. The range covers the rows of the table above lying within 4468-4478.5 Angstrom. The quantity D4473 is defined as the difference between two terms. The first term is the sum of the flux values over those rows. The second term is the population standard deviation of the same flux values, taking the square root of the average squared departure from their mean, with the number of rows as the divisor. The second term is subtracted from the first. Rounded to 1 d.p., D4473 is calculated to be 9.0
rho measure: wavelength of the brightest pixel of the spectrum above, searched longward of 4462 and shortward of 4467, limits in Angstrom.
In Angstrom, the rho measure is 4463.58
